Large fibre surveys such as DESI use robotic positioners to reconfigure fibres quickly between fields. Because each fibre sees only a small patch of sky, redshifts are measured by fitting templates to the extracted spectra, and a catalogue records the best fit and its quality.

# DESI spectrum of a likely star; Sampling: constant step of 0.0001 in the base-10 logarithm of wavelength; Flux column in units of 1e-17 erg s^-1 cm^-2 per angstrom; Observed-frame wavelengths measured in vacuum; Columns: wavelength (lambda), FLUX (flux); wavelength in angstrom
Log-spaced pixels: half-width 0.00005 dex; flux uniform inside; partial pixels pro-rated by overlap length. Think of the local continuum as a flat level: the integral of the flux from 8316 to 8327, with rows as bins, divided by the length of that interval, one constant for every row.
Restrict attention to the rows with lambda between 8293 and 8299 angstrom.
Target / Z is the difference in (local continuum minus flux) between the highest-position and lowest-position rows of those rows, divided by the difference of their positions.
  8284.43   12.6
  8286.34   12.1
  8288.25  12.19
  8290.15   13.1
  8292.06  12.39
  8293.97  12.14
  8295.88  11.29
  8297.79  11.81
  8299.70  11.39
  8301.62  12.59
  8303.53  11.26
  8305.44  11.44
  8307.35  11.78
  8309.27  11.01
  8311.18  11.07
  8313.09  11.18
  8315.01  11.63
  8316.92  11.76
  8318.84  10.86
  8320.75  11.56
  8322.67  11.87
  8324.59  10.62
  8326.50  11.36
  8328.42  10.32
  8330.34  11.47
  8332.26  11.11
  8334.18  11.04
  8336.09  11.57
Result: 0.09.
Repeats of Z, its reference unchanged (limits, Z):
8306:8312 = 0.19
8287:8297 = 0.12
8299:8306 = -0.01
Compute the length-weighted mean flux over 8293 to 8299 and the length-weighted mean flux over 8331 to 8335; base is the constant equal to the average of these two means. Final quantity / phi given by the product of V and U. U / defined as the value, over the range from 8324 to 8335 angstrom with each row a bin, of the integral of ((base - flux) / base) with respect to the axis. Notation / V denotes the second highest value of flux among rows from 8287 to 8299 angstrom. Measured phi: 5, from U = 0.40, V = 12.39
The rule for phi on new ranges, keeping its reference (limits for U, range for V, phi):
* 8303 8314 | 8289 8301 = 1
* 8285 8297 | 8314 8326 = -10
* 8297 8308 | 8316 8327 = -3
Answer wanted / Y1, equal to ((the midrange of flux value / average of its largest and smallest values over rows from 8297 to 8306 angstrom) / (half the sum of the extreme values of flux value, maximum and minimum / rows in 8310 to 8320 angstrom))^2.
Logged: 1.11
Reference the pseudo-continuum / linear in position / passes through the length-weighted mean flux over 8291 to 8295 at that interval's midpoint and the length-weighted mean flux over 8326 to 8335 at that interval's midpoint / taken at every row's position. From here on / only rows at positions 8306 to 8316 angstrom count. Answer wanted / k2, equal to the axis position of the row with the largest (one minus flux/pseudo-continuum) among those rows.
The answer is 8309.27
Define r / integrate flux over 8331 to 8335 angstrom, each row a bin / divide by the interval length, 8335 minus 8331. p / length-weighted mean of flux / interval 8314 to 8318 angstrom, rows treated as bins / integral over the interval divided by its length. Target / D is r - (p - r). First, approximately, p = 11.6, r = 11.1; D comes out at 10.5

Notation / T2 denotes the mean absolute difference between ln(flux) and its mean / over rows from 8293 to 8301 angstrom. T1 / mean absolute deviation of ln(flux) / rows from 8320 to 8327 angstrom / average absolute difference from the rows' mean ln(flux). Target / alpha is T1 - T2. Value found 0.006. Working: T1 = 0.033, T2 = 0.027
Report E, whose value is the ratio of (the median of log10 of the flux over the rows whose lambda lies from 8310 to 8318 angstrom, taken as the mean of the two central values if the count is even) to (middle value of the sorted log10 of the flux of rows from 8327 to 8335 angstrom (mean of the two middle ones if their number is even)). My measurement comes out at 1.01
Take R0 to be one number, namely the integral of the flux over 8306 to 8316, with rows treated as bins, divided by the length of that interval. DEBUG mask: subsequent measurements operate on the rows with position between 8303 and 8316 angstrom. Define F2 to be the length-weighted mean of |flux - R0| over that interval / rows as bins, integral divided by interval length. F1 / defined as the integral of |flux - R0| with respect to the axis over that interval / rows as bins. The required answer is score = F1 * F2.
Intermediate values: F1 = 3.2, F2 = 0.24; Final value 0.78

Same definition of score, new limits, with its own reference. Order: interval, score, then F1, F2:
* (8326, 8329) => 0.85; 1.6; 0.53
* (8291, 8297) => 2.51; 3.9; 0.65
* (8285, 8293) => 9.87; 8.9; 1.11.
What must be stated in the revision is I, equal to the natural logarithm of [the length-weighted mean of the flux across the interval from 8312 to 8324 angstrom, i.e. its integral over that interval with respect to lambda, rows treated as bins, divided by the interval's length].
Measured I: 2.44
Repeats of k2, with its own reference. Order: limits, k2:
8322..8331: 8328.42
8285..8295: 8286.34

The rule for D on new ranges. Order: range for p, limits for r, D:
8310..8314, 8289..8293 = 14.3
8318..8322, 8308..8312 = 10.9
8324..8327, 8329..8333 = 11.4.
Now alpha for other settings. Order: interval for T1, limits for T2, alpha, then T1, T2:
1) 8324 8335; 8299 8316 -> 0.002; 0.032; 0.029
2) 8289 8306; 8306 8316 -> 0.020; 0.046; 0.026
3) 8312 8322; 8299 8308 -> -0.007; 0.027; 0.033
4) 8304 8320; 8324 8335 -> -0.004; 0.027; 0.032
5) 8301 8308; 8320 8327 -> 0.002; 0.035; 0.033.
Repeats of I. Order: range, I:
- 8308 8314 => 2.41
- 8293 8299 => 2.46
